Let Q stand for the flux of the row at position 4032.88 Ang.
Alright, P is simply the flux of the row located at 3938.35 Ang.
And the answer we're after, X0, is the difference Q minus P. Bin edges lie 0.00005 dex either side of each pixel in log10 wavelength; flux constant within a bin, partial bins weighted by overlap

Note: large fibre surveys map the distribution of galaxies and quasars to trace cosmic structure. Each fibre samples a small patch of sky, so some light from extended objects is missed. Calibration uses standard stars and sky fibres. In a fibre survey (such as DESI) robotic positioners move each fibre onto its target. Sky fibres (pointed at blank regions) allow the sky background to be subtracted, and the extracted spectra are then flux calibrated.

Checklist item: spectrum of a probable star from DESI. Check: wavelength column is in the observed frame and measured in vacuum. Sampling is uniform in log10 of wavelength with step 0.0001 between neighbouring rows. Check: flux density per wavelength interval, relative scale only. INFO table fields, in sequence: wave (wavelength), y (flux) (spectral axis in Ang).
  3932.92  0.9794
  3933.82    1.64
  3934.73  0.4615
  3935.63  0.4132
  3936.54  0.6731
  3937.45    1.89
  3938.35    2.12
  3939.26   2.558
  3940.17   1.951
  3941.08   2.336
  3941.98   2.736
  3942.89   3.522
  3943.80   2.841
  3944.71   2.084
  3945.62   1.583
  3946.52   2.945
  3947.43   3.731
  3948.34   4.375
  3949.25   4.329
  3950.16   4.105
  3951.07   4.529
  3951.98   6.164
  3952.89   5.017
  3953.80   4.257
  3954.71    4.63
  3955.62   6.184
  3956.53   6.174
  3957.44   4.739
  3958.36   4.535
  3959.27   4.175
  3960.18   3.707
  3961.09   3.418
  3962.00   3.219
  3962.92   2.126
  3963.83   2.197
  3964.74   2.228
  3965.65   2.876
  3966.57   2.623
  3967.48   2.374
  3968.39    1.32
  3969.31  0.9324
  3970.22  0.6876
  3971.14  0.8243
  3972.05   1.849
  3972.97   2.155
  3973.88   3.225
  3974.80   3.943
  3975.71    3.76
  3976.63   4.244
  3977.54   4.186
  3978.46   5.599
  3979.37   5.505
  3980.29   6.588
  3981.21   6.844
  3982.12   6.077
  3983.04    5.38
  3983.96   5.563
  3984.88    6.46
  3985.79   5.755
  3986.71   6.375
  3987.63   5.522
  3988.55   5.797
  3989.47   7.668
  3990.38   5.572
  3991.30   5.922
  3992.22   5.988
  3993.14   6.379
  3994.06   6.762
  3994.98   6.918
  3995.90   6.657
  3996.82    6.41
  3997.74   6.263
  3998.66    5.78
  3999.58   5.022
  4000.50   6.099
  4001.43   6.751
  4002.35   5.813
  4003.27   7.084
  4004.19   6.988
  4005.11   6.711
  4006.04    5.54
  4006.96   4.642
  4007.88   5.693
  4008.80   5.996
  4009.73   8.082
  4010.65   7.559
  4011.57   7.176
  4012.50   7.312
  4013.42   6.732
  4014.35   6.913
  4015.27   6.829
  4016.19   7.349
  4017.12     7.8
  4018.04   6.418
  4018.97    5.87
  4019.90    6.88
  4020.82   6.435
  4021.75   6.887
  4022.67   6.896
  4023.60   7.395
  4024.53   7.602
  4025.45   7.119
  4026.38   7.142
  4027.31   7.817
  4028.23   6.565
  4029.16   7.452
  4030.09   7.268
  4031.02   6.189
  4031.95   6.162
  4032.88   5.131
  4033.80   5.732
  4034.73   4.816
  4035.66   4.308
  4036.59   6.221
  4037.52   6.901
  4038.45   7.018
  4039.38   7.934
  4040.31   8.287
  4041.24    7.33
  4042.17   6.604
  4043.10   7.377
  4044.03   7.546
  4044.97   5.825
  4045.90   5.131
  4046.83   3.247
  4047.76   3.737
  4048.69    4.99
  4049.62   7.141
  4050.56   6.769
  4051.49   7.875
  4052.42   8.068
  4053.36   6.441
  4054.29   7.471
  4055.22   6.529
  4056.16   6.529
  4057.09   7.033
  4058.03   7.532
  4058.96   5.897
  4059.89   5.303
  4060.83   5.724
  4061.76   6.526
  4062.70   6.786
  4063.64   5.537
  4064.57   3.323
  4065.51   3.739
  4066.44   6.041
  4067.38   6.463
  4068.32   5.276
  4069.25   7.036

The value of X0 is 3.0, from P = 2.12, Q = 5.131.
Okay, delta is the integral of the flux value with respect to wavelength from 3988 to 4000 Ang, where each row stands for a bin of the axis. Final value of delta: 75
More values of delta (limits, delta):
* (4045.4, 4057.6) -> 76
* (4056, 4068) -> 70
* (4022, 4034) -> 82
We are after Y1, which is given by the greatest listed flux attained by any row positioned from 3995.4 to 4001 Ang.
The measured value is 6.657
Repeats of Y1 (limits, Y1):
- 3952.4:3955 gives 5.017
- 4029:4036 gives 7.452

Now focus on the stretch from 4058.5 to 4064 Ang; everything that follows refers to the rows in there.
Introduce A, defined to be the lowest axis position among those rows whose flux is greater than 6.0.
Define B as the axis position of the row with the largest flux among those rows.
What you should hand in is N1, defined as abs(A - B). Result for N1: 0.9 Ang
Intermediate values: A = 4061.76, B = 4062.70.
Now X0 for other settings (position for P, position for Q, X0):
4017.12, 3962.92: -5.7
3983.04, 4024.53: 2.2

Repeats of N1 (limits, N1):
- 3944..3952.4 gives 0.0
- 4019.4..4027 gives 4.6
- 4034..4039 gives 1.9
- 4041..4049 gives 2.8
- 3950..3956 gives 3.6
